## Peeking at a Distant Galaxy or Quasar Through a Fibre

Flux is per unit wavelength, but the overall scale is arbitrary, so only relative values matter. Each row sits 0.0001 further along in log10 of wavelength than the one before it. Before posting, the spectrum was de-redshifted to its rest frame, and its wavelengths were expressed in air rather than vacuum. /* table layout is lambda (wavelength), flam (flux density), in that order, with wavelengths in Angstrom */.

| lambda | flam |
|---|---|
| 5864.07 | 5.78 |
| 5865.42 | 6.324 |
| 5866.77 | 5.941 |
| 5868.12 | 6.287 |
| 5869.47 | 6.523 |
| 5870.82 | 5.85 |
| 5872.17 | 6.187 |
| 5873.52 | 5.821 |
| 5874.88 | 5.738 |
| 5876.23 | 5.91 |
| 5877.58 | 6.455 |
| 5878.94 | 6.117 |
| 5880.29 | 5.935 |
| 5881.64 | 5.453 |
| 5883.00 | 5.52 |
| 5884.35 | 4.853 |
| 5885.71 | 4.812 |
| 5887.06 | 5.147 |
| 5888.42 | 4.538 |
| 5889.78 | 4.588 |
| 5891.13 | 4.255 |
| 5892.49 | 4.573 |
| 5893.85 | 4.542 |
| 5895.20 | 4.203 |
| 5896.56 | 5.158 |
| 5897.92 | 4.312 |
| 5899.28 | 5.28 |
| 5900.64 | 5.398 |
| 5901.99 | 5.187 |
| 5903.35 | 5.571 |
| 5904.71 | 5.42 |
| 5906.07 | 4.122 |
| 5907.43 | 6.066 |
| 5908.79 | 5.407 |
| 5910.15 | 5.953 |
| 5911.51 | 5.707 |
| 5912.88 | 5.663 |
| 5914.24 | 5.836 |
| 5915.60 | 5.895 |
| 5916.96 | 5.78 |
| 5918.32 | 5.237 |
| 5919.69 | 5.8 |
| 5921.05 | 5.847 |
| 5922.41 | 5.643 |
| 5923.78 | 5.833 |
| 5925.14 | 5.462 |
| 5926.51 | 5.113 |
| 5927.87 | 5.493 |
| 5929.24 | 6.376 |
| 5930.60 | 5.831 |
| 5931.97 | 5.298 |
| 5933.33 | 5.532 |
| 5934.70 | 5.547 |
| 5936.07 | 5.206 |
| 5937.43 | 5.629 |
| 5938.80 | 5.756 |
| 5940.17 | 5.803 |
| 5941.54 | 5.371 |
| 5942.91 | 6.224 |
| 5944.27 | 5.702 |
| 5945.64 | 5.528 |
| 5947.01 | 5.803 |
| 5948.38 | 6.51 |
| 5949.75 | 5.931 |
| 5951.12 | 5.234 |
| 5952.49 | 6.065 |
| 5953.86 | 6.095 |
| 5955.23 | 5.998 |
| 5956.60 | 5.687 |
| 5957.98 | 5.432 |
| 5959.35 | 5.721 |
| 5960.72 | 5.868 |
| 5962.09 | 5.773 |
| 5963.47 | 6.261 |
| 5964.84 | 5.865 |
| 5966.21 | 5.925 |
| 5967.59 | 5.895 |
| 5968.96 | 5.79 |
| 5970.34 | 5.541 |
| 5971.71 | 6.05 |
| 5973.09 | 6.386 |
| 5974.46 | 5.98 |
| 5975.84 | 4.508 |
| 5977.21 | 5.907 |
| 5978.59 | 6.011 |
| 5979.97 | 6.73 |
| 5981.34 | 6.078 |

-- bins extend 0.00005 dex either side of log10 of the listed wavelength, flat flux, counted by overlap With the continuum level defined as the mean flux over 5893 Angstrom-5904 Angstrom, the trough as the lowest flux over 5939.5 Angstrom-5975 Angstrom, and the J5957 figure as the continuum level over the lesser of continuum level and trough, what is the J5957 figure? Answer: 1.00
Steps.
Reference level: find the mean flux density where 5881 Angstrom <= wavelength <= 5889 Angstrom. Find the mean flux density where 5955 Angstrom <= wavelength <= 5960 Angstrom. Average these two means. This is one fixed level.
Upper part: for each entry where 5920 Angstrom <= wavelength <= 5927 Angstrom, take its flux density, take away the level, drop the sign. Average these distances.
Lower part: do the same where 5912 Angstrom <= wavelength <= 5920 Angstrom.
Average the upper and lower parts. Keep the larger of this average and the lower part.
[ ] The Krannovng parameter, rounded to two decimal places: 0.37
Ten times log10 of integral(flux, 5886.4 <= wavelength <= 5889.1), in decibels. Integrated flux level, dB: 11.2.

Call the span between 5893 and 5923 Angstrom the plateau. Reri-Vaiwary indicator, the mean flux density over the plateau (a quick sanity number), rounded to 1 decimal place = 5.4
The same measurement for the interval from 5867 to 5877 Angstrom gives 6.0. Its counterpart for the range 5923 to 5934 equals 5.6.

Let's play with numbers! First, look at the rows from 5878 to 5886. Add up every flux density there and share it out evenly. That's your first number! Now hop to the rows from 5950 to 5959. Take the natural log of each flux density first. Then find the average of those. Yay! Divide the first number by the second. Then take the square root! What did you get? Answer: 1.77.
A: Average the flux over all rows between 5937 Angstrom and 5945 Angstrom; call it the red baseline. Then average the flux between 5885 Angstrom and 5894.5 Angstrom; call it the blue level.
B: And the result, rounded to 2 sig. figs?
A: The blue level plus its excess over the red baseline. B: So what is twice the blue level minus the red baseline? 3.5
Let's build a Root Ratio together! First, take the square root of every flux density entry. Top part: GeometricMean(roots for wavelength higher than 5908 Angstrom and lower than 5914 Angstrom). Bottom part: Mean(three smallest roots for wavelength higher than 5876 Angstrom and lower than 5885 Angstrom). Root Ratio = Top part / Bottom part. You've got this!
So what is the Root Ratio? 1.04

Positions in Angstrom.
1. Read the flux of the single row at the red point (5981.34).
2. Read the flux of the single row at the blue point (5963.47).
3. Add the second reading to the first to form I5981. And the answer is 12.3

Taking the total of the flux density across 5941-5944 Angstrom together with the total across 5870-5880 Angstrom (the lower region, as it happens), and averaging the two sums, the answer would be 27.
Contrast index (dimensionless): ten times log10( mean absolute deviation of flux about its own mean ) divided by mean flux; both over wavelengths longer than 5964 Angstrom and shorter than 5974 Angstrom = -1.3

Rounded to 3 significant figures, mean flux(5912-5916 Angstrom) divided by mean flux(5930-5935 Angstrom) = 1.04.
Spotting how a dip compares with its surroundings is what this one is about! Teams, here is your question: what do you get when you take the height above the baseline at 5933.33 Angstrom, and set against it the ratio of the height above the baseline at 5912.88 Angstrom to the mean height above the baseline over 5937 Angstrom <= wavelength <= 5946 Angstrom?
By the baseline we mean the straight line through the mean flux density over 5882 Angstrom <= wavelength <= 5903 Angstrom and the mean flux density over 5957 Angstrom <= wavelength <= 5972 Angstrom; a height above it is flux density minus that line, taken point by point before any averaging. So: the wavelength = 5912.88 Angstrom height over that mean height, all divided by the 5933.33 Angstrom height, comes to 19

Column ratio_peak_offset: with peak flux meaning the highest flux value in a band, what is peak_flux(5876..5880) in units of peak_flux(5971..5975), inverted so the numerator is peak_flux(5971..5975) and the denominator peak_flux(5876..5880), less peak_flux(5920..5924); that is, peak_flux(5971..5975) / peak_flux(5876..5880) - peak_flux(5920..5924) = -4.86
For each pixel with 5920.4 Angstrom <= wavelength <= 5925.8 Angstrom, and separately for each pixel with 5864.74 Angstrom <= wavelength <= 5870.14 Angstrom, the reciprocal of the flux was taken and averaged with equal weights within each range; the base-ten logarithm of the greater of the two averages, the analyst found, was -0.755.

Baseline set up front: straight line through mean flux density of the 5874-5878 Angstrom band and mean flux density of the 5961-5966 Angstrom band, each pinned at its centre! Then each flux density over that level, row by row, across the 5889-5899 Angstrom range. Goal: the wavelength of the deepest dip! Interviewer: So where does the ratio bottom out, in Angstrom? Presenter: 5895.20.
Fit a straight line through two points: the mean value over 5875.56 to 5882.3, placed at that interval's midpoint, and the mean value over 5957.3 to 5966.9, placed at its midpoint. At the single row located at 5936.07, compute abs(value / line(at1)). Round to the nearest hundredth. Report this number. 0.89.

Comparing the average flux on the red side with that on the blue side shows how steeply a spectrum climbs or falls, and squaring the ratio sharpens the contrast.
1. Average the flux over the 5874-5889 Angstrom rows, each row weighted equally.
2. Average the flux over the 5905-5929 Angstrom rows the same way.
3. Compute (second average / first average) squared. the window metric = 1.03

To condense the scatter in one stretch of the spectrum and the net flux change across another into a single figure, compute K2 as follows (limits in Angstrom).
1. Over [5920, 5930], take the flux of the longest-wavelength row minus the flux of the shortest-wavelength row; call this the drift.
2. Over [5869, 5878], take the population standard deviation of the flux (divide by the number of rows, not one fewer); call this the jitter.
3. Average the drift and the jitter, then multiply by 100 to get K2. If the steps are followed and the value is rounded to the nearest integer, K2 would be 41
